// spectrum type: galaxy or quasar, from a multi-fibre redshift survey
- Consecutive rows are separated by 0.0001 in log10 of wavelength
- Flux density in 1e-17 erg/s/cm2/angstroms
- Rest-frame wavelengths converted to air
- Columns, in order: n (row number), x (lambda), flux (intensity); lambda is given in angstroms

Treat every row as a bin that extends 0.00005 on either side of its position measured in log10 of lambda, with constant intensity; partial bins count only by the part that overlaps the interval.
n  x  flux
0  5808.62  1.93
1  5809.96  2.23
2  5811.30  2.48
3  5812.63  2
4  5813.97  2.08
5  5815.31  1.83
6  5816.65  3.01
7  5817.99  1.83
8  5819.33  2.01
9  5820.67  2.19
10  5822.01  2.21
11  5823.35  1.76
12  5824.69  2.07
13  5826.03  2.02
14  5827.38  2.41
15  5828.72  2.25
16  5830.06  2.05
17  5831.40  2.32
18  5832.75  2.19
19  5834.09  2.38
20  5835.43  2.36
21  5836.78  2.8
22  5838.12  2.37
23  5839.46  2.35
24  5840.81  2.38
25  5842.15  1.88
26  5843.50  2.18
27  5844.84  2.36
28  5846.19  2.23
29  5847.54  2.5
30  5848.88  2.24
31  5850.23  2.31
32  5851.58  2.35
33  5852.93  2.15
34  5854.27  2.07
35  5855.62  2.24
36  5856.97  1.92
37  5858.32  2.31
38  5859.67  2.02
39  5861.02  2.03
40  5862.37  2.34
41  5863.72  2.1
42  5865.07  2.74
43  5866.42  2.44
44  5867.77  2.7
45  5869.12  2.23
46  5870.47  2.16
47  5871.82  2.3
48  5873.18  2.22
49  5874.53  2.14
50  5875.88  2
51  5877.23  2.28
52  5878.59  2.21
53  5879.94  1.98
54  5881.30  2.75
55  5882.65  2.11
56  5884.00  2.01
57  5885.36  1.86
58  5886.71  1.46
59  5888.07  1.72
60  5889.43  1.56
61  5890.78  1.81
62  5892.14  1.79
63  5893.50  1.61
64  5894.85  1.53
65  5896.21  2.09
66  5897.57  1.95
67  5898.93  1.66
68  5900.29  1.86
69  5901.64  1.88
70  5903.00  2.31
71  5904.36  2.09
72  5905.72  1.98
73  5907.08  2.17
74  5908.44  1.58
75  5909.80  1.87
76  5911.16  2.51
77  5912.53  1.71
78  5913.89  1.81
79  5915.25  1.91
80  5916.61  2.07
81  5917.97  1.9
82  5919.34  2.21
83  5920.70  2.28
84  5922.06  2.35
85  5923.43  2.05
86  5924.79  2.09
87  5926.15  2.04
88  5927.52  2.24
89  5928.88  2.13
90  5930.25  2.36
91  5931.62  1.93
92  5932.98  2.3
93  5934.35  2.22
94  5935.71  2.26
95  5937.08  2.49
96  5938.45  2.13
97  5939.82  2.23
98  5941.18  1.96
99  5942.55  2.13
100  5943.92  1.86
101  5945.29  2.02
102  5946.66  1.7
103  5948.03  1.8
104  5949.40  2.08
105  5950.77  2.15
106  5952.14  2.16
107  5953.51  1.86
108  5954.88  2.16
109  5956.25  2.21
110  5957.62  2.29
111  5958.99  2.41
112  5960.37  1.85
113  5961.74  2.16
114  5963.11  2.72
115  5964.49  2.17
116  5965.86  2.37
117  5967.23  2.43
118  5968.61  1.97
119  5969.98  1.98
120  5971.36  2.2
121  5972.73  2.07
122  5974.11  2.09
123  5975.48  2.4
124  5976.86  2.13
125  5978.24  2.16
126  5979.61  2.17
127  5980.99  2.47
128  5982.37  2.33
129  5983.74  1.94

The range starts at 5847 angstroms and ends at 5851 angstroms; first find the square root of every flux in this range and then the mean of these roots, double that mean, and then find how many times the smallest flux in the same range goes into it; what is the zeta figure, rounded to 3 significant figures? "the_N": 1.37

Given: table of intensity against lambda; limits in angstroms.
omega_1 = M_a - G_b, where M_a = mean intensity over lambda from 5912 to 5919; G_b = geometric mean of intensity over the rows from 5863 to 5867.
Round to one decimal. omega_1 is -0.5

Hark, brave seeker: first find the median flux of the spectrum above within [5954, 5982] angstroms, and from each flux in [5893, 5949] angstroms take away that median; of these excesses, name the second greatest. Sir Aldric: 0.32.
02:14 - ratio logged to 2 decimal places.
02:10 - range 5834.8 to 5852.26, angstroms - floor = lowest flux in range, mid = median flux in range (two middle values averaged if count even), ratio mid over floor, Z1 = 1.25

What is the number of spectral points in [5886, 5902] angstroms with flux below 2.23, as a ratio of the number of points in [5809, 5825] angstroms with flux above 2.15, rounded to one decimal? 2.4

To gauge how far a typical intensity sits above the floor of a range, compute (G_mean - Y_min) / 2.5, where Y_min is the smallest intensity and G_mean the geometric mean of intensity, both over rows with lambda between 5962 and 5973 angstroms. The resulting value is 0.10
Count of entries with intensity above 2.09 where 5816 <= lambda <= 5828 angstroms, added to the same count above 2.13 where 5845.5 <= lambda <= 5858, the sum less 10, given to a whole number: 1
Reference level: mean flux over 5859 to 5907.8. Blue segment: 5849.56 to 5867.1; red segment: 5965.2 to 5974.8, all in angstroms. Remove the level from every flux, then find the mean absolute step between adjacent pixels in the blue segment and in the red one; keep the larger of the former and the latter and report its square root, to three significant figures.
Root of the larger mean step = 0.499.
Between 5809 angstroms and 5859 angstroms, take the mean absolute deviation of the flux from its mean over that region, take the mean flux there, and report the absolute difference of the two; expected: 2.04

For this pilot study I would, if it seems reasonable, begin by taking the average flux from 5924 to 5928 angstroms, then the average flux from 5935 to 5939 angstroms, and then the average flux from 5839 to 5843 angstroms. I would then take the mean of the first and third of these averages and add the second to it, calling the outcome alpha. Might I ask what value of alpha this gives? 4.5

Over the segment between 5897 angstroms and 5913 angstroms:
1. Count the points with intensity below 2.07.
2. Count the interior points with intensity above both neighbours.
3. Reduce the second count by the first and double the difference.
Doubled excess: -10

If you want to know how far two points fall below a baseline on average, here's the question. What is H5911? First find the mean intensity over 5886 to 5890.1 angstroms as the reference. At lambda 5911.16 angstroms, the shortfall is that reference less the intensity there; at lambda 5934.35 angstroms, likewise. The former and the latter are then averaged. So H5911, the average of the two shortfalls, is -0.78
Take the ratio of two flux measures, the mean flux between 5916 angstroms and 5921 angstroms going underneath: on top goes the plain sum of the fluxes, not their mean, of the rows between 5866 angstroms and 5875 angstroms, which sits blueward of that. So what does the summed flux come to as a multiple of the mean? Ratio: 7.7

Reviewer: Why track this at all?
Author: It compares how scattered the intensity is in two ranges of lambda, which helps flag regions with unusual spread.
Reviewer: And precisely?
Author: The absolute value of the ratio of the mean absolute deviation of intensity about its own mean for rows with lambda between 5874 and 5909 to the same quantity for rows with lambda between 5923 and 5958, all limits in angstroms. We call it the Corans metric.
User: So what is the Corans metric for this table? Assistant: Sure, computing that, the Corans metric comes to 1.62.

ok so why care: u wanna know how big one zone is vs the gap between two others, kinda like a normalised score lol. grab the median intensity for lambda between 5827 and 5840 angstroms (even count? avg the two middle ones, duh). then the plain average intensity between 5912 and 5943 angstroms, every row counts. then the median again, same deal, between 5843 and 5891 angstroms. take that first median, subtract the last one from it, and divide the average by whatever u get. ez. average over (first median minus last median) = 13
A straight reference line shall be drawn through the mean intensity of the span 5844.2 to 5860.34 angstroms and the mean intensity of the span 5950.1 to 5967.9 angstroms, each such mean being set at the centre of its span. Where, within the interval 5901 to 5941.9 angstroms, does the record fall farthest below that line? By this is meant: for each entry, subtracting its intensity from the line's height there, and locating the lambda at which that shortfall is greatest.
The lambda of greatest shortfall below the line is 5908.44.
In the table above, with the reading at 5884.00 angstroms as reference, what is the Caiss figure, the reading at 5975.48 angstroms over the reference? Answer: 1.2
